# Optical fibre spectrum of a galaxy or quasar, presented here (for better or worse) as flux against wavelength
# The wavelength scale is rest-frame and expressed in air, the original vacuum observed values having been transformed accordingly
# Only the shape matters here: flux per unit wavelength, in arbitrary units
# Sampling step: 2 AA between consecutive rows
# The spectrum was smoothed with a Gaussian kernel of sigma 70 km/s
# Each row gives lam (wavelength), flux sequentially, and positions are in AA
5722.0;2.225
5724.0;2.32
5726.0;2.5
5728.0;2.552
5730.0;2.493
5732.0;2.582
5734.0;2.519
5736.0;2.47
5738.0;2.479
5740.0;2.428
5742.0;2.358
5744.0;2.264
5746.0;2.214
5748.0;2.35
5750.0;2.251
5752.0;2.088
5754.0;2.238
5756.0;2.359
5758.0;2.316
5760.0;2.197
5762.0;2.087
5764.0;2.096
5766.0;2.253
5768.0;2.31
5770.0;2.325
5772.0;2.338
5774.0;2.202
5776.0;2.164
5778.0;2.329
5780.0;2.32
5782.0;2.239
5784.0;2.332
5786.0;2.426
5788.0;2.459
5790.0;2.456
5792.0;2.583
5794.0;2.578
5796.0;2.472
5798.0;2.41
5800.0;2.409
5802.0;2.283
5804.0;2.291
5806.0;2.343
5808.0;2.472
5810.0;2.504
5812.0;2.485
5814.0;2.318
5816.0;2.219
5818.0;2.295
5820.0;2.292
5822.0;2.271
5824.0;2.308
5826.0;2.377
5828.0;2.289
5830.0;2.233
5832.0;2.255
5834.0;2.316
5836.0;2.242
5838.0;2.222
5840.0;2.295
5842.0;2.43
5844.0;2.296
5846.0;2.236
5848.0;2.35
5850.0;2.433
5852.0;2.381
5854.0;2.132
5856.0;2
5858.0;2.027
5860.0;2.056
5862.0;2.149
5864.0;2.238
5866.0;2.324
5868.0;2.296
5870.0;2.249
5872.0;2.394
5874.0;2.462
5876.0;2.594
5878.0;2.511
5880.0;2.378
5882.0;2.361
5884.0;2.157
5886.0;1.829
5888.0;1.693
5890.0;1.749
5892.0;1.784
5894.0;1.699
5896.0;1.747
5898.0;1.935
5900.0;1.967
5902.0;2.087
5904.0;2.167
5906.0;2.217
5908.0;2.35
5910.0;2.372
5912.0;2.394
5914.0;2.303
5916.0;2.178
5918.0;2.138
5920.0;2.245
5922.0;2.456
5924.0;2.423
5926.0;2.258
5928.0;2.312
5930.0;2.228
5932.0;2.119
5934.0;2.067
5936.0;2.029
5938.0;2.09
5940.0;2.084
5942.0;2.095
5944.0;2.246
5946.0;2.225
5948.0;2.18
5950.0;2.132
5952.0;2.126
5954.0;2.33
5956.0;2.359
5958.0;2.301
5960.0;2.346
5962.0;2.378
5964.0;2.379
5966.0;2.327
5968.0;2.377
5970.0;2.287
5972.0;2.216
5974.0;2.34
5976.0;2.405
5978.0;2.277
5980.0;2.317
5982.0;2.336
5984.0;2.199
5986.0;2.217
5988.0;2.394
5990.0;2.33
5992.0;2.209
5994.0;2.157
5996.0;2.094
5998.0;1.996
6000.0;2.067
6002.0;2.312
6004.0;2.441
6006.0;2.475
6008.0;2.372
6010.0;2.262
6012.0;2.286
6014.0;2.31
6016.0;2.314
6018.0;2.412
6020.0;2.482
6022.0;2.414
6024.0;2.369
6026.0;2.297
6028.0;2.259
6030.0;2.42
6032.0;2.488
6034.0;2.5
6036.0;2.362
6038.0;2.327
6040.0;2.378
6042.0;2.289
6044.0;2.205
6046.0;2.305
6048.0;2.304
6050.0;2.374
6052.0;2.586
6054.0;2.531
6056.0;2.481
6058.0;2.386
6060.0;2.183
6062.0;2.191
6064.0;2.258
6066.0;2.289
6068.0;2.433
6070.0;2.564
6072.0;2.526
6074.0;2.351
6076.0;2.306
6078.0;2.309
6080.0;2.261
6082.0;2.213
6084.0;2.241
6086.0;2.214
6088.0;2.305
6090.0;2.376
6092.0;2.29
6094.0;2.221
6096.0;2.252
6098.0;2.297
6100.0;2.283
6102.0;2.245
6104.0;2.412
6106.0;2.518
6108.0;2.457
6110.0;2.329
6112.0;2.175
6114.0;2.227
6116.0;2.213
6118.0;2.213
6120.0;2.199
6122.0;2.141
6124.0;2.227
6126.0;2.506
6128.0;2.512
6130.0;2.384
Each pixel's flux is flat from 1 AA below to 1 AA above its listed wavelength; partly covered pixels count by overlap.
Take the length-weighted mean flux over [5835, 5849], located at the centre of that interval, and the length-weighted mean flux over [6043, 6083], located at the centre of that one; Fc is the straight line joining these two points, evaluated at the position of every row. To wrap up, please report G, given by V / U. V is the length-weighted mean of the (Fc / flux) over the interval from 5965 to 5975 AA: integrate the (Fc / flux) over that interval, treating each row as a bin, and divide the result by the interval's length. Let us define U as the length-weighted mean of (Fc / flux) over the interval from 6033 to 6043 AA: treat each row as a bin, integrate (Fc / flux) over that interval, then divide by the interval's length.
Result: 1.02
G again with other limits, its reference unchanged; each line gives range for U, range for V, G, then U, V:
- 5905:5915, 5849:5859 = 1.06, 0.99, 1.05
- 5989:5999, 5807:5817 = 0.88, 1.09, 0.96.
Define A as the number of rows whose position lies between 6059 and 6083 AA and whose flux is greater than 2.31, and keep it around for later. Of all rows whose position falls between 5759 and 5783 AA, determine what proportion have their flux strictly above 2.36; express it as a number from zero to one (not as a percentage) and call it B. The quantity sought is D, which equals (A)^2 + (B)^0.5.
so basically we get 16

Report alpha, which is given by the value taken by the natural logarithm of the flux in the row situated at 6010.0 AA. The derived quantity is 0.82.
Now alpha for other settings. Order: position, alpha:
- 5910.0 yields 0.86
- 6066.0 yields 0.83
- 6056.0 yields 0.91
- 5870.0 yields 0.81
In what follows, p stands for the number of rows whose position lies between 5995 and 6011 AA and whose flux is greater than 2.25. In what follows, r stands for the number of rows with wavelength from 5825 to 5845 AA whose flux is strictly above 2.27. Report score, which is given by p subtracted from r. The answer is 1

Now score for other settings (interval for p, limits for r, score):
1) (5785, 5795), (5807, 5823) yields 2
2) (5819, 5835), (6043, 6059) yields 0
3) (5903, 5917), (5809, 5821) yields 1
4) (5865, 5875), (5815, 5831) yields 2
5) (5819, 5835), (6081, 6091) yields -5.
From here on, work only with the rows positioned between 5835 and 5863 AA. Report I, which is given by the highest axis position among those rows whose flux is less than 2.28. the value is 5862.0 AA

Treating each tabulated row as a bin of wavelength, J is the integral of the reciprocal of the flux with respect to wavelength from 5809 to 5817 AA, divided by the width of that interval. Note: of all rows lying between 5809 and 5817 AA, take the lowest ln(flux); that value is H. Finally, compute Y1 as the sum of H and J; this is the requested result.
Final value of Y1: 1.22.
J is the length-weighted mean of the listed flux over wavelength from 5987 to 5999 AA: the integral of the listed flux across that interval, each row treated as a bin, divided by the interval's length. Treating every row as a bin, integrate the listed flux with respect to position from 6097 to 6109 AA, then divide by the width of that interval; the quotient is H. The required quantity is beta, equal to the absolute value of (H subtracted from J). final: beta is 0.17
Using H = 2.37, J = 2.20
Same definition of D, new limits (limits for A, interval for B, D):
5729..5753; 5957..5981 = 65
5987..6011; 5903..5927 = 37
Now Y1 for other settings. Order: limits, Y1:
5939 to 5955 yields 1.19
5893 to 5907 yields 1.04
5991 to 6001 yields 1.17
